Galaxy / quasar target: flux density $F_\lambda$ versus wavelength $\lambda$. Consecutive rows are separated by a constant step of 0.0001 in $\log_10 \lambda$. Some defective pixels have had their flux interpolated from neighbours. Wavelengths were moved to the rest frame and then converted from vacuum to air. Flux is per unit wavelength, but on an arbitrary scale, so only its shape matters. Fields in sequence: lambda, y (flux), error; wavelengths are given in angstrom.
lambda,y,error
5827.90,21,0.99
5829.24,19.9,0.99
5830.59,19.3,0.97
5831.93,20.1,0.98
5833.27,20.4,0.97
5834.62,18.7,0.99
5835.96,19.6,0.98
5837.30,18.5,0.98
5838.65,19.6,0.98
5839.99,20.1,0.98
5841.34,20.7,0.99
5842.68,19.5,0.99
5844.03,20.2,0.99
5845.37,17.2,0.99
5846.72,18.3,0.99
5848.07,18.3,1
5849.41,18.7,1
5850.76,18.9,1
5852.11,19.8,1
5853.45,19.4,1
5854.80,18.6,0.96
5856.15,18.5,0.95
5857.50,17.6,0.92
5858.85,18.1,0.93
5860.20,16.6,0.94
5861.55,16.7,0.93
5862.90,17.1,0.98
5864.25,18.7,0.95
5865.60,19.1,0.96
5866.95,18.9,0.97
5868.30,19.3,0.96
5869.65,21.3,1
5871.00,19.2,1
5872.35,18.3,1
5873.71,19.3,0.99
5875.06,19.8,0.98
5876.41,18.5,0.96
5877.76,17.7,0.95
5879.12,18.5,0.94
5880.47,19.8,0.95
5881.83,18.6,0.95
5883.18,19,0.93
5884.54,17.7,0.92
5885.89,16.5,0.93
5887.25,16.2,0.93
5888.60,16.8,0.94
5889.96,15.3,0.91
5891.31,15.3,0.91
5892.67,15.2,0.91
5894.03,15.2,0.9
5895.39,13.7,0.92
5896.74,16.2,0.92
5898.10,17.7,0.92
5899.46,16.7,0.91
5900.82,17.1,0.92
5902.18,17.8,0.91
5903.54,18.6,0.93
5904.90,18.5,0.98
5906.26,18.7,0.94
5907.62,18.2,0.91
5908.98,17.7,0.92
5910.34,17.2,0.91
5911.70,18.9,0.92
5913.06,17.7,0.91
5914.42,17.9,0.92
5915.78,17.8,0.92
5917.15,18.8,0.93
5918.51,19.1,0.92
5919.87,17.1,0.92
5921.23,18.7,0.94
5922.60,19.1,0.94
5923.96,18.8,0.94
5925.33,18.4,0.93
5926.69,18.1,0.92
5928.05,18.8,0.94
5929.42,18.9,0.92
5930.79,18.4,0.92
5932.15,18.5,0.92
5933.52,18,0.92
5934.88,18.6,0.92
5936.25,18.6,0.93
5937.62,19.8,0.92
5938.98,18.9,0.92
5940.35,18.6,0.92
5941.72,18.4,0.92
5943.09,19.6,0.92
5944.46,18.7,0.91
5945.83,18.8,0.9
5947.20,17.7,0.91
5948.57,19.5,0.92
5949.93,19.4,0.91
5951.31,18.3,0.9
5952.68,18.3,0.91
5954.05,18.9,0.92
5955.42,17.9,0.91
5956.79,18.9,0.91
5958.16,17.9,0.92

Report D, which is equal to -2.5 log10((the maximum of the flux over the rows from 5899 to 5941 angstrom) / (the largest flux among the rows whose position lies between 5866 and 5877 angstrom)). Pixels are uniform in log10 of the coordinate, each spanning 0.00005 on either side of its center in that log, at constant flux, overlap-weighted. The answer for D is 0.08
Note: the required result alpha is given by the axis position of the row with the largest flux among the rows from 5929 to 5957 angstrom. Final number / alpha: 5937.62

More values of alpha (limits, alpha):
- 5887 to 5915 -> 5911.70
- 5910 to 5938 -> 5937.62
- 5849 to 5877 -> 5869.65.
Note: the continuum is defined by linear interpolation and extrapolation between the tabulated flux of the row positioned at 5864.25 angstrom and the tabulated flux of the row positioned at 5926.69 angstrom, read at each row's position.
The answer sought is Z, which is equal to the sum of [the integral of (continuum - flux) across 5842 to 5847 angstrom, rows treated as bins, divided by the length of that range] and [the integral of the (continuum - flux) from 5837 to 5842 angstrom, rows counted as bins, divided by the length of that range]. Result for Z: -0.8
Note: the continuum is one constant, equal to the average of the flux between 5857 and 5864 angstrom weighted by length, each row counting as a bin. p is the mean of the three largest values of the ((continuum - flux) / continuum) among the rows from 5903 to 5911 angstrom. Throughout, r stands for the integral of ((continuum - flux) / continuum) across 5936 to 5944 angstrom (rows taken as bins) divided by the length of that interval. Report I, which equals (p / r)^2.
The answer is 0.1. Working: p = -0.02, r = -0.098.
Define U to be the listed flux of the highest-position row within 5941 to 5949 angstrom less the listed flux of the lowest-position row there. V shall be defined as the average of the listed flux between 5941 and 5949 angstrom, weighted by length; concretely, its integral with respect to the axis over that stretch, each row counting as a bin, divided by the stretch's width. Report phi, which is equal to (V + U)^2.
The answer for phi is 394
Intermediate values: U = 1.1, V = 18.7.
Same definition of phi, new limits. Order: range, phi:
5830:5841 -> 415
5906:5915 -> 297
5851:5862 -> 229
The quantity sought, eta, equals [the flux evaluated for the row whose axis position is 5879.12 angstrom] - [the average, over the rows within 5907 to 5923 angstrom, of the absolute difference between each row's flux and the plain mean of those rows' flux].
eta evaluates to 17.9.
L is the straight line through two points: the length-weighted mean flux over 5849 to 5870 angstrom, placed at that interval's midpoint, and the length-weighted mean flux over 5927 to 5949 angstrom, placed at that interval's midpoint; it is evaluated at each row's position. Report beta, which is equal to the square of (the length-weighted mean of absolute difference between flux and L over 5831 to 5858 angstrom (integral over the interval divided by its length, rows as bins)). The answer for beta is 0.8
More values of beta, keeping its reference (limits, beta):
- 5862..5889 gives 0.9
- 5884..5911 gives 3.3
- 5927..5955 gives 0.2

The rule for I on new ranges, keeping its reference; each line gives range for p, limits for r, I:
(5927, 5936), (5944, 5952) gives 0.5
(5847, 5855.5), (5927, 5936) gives 1.0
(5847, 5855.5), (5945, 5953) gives 0.8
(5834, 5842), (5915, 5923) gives 2.2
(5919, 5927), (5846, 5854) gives 0.1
